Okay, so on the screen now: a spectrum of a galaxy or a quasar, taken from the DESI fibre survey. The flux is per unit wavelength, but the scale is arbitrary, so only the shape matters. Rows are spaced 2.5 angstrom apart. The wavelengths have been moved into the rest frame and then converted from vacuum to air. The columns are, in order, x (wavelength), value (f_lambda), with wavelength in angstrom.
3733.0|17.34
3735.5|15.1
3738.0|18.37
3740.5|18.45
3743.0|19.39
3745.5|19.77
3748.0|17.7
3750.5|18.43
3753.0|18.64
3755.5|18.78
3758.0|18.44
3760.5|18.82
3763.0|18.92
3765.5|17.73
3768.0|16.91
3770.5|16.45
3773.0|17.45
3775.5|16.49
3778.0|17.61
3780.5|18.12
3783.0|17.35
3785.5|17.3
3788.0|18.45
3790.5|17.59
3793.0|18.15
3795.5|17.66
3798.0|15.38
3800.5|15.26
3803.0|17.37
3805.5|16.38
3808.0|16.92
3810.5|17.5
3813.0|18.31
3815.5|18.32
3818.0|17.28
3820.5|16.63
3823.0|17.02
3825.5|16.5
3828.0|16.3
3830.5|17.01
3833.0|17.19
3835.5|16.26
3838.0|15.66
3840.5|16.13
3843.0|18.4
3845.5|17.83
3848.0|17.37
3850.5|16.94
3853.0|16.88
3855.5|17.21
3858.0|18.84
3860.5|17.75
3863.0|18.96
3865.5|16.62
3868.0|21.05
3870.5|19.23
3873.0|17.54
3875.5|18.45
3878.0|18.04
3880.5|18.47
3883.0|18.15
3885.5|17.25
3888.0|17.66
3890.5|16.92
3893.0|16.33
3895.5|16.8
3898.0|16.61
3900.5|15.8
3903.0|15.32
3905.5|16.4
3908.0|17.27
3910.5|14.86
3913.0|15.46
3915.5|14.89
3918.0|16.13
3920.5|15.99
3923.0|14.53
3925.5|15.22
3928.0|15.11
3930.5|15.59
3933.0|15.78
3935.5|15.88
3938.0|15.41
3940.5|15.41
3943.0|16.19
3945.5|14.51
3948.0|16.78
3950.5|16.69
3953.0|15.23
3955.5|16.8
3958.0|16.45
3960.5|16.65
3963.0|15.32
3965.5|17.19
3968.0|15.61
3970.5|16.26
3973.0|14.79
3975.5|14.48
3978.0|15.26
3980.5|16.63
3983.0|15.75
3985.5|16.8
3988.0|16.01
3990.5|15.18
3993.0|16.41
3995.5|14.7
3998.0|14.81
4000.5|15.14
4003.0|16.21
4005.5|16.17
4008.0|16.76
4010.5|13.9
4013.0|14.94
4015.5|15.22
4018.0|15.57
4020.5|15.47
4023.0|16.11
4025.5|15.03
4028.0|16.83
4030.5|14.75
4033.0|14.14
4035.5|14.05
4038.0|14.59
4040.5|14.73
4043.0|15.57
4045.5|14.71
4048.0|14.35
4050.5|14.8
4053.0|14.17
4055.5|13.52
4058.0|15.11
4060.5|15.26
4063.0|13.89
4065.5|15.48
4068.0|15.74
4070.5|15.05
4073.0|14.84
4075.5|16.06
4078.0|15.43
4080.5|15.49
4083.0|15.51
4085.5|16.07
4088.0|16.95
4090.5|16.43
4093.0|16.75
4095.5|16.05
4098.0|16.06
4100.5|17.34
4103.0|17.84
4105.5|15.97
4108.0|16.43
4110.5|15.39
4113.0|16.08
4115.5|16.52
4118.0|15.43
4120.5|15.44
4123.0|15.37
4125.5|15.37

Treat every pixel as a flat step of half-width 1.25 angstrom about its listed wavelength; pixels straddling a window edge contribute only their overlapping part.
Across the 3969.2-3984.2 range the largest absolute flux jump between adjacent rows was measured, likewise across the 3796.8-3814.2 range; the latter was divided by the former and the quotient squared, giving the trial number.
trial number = 2.1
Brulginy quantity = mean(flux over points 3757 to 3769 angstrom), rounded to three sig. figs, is 18.2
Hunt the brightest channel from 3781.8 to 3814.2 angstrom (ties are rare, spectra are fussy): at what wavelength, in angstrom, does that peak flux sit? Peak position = 3788.0 angstrom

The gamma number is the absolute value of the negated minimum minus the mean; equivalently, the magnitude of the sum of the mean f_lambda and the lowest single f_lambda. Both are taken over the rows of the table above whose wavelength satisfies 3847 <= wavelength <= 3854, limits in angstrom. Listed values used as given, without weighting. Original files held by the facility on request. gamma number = 33.9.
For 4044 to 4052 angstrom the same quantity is 29.0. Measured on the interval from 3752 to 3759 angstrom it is 37.1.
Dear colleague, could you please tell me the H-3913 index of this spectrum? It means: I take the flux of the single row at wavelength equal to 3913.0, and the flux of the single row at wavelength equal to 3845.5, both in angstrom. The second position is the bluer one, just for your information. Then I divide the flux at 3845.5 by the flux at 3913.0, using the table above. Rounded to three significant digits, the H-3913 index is 1.15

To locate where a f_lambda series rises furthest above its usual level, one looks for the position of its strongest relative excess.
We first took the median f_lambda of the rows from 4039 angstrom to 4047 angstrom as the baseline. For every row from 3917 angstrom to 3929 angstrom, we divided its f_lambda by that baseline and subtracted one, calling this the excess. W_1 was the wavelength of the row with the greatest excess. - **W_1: 3918.0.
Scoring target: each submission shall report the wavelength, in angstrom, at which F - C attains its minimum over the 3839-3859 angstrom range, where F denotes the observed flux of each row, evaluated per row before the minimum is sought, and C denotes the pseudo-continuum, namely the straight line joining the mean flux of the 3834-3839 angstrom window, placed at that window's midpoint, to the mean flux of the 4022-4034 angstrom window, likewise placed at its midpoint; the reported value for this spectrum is 3840.5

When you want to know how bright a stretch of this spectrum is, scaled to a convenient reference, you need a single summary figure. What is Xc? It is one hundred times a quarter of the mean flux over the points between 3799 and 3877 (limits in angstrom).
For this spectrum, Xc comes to 435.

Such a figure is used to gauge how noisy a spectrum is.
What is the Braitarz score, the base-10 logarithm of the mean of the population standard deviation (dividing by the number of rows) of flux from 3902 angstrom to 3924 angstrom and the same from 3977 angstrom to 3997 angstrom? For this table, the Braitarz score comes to -0.12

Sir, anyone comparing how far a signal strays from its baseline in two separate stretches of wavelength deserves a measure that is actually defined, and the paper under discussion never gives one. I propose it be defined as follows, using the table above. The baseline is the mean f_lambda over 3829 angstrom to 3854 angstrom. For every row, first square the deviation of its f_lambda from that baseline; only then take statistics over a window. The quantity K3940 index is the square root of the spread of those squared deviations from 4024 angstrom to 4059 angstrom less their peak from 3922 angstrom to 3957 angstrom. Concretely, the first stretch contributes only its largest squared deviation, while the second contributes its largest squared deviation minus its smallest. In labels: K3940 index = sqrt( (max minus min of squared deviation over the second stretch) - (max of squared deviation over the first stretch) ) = 2.41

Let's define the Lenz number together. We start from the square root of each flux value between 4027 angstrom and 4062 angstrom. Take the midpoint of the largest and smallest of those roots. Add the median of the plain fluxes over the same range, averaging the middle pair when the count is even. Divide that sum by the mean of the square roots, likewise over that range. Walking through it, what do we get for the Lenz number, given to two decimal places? 4.85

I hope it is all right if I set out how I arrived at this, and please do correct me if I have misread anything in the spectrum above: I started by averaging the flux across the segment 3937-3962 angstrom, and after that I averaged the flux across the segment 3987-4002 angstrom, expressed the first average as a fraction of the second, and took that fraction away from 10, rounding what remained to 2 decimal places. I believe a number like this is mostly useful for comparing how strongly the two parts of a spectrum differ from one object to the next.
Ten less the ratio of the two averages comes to 8.96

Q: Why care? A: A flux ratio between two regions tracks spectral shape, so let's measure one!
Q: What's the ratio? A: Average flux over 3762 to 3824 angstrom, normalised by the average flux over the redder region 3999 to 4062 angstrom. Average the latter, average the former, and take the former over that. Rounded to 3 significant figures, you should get 1.15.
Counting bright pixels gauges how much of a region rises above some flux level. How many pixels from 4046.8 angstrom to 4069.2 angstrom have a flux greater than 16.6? 0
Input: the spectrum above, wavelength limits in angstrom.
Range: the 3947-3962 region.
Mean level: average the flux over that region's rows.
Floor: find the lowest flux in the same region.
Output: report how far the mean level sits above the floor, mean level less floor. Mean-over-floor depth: 1.2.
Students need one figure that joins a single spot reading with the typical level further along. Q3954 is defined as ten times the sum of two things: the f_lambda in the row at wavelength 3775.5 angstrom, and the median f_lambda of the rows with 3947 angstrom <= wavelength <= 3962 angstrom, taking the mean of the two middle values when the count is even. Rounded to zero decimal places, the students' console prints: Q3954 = 332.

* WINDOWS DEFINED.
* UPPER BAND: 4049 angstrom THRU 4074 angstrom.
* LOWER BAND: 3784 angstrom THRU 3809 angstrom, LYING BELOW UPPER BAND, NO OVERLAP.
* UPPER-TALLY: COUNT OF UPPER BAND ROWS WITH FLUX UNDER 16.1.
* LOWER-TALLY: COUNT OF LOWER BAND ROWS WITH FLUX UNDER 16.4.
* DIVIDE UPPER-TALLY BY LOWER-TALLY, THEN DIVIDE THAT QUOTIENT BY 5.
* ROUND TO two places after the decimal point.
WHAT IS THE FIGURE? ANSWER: 0.67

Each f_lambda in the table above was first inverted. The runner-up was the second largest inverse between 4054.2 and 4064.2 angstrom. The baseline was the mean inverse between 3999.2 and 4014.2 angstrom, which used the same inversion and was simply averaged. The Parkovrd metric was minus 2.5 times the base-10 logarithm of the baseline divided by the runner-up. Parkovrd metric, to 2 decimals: 0.12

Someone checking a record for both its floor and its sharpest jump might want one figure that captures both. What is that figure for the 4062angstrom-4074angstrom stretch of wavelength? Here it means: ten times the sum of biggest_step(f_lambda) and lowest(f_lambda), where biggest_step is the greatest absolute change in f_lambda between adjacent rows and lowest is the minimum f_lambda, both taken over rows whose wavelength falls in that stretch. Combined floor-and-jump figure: 155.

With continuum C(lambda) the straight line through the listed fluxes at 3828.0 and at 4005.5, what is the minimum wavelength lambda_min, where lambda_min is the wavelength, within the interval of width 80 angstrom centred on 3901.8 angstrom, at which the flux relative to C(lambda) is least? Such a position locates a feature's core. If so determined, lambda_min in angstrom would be 3923.0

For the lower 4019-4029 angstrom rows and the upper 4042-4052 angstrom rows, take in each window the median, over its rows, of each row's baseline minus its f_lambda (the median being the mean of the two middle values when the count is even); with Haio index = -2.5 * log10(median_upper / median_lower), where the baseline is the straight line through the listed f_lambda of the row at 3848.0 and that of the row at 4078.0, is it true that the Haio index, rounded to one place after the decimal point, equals -2.3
